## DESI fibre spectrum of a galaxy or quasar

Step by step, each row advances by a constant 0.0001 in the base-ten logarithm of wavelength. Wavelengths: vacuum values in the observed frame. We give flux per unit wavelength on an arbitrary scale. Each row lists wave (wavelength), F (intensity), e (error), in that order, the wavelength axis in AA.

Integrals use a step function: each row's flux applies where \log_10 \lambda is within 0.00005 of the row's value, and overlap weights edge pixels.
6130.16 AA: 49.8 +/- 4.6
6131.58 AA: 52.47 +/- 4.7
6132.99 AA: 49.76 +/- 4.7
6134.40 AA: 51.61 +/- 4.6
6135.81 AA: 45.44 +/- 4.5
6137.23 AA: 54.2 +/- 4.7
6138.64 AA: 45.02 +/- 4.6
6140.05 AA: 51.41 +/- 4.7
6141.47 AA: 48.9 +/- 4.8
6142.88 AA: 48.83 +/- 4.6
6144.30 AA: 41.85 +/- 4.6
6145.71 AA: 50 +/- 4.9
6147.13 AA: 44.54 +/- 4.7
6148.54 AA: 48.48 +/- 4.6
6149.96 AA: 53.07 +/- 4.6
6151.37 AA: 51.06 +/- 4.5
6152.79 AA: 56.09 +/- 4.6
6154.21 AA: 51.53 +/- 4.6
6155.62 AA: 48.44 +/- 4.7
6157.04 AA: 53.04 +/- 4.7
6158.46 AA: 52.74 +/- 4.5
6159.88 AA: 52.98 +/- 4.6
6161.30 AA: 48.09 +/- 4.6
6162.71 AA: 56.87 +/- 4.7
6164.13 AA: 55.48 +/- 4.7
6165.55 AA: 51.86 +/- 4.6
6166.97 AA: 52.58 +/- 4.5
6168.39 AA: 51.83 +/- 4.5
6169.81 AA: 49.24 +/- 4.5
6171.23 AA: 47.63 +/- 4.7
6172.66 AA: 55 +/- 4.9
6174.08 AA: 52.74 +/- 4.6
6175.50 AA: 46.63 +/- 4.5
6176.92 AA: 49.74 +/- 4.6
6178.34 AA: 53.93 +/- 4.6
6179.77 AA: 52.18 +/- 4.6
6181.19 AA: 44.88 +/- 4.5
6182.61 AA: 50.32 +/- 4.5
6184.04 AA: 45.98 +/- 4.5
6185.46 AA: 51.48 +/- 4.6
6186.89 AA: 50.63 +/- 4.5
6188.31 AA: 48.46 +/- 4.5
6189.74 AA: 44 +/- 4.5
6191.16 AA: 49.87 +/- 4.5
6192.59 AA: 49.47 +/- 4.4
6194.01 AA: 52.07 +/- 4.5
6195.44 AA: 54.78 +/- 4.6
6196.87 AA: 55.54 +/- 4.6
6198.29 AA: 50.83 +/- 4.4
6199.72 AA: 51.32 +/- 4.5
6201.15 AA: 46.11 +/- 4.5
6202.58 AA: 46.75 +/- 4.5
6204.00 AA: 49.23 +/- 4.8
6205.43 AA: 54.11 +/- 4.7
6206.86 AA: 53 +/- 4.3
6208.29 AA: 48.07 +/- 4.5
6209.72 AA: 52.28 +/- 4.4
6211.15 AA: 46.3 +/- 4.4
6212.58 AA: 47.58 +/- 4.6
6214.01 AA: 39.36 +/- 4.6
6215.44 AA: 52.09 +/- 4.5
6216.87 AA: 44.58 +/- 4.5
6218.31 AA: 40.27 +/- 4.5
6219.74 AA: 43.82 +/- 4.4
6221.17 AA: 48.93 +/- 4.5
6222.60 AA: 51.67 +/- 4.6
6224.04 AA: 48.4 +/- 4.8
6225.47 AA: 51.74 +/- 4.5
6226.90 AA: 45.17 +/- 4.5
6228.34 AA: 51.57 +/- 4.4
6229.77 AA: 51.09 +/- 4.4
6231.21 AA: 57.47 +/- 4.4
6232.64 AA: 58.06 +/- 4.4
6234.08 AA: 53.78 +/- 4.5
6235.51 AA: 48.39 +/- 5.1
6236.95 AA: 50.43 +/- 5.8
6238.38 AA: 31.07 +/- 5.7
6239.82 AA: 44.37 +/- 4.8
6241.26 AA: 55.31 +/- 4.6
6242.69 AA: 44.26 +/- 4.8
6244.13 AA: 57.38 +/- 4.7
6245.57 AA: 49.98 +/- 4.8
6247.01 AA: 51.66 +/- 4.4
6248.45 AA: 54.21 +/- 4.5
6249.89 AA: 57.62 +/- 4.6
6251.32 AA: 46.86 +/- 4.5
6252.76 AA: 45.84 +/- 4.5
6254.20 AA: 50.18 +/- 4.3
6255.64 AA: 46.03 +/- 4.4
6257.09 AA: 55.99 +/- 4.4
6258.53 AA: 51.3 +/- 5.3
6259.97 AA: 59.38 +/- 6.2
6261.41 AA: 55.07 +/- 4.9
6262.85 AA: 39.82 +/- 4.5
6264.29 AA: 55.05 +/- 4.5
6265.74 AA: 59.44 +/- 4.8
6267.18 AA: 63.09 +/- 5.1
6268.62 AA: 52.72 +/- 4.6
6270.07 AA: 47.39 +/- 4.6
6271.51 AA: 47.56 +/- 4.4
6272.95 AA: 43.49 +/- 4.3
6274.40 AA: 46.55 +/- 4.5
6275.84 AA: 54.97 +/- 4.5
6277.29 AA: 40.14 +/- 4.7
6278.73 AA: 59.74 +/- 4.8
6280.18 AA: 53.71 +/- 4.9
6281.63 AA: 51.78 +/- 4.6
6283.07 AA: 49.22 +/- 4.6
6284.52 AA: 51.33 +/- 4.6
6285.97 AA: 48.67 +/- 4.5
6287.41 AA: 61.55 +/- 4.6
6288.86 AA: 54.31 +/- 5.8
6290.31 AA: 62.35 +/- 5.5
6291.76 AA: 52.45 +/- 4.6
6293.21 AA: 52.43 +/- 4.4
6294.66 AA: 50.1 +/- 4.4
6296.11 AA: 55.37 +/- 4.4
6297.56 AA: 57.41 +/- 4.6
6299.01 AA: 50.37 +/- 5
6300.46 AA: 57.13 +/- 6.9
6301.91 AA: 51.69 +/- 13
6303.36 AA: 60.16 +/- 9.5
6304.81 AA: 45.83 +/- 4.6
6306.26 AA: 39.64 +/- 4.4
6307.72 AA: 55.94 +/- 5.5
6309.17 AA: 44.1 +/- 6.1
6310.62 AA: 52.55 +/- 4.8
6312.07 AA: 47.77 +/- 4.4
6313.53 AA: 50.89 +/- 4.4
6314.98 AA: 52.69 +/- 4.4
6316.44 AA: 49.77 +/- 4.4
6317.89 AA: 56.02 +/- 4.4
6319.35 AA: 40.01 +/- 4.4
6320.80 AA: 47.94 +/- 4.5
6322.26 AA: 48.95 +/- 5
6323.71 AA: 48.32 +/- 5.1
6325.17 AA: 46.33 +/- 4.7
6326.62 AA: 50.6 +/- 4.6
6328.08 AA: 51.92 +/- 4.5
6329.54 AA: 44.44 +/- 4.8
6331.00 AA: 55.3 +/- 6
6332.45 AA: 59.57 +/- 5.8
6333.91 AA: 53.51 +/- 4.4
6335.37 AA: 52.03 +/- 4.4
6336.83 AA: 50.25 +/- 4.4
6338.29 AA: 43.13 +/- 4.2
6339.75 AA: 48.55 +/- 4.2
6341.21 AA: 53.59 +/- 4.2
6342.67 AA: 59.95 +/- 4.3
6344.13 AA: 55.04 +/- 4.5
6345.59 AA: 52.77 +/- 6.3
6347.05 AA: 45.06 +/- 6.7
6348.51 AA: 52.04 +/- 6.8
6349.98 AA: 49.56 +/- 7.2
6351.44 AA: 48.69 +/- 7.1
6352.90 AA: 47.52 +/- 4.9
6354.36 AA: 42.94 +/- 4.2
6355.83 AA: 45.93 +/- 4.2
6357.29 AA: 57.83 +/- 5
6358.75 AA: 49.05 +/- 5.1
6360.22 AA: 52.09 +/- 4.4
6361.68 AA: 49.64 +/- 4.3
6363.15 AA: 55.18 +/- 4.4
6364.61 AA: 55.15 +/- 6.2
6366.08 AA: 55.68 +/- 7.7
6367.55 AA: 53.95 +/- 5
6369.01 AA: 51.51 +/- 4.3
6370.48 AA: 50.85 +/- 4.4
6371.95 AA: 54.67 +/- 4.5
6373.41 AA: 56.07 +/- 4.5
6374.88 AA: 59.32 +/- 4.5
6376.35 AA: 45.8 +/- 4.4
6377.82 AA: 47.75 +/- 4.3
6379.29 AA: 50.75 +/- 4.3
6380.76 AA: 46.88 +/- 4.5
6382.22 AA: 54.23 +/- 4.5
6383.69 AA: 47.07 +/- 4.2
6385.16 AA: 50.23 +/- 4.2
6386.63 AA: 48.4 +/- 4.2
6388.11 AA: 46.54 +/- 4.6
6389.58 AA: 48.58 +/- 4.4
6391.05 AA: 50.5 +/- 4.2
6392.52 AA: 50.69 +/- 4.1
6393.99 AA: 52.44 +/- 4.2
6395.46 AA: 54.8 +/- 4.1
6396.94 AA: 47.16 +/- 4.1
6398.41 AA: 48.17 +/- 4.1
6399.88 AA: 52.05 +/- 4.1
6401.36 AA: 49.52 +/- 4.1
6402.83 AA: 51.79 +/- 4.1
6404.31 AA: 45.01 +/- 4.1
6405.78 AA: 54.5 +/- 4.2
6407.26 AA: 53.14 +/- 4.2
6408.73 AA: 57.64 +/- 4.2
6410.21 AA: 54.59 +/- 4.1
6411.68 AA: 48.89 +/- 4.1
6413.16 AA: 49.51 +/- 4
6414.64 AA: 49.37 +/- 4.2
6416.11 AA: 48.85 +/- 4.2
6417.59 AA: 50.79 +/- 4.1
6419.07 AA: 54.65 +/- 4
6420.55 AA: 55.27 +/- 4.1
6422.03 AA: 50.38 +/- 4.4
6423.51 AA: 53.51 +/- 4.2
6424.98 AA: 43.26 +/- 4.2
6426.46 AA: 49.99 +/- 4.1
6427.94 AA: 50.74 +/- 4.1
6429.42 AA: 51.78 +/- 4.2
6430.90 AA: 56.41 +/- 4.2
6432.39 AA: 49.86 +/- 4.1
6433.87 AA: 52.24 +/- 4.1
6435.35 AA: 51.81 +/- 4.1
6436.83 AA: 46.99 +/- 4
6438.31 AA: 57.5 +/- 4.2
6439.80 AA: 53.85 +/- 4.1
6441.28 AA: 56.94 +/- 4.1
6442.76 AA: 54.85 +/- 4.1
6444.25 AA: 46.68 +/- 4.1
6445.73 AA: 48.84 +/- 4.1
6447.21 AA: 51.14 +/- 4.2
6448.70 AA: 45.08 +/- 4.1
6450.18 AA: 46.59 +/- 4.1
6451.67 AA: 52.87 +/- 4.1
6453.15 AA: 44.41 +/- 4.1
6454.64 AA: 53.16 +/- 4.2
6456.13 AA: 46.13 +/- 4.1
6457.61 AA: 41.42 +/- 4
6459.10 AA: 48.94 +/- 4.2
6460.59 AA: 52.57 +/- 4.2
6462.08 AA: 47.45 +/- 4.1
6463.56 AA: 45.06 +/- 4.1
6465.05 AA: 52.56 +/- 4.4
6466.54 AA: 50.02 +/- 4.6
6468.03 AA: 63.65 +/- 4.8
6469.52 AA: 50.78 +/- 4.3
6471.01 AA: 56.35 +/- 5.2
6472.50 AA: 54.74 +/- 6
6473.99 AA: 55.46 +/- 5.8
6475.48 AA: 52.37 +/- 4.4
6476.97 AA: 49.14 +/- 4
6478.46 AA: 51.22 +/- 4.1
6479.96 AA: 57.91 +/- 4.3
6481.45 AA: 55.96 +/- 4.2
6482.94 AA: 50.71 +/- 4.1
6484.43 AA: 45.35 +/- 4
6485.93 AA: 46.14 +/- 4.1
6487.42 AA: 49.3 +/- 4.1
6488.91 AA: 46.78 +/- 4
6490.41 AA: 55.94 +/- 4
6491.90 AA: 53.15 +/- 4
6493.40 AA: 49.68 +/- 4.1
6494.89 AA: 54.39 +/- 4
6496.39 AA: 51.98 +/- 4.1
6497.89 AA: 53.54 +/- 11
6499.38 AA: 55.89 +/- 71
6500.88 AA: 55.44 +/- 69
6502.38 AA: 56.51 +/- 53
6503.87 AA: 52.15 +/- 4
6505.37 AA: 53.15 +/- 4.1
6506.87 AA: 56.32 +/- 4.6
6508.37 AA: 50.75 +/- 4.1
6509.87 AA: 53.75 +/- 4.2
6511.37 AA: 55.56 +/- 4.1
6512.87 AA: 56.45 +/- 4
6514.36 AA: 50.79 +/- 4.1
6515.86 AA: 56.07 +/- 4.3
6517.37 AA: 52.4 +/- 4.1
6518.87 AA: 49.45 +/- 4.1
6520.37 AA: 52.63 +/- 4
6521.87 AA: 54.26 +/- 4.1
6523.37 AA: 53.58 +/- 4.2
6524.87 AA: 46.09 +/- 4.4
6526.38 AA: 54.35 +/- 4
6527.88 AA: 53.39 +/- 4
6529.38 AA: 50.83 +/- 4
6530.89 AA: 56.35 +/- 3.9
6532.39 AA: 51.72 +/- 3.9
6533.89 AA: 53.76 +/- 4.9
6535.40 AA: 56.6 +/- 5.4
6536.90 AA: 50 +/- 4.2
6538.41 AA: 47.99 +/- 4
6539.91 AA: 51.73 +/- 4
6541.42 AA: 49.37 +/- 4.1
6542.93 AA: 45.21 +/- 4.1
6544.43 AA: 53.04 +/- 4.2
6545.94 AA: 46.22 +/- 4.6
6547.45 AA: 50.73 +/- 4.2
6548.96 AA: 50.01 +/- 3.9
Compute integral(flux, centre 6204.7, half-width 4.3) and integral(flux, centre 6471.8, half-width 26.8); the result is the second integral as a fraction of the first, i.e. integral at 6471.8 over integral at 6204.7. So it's 6.4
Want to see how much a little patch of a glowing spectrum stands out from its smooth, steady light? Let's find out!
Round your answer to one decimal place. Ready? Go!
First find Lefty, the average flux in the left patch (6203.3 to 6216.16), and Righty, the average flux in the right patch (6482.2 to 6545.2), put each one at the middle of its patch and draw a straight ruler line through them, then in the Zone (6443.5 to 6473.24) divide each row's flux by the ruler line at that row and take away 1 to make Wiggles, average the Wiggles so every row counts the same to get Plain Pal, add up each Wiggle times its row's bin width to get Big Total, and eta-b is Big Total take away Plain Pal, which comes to -1.0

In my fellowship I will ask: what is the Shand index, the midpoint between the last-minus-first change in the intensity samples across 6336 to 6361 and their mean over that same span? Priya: 26.0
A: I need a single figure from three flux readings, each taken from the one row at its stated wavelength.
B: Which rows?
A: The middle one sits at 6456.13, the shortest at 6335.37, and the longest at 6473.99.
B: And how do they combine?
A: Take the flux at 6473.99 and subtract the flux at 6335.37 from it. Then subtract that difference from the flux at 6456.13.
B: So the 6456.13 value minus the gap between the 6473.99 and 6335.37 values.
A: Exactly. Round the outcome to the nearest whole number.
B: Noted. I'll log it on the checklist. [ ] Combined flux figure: 43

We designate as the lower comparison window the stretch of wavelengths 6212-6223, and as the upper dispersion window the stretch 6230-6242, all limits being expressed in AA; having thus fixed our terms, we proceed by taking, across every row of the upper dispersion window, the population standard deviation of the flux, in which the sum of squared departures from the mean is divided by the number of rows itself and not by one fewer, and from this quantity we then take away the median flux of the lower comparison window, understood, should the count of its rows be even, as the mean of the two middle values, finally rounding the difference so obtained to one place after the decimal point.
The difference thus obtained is -37.7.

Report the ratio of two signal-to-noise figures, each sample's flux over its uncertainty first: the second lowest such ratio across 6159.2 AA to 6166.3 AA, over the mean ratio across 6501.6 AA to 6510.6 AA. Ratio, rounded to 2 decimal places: 1.05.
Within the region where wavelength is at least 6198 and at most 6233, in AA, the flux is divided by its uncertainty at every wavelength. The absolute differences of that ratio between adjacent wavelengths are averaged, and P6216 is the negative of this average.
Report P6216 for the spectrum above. -1.0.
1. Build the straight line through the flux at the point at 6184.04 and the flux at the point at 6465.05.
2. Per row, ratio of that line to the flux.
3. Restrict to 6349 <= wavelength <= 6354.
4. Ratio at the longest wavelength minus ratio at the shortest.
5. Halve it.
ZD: 0.02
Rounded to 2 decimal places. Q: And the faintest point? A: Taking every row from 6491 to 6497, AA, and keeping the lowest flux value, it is 49.68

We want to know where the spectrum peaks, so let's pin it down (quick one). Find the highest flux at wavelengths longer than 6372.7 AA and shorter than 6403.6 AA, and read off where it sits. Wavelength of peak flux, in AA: 6374.88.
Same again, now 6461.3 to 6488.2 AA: 6468.03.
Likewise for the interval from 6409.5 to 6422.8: 6420.55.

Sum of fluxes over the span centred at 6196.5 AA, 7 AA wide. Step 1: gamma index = 265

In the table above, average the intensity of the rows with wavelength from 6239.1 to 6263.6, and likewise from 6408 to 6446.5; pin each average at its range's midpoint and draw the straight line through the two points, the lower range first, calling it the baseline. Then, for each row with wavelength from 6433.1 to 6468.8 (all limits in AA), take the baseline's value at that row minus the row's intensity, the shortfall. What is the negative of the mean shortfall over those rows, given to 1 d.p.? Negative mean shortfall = -1.4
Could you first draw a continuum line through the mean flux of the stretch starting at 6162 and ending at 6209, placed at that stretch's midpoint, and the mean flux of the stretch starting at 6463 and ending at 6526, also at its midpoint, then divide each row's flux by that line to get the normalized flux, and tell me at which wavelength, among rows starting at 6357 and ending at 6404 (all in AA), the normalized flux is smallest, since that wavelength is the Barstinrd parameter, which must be 6376.35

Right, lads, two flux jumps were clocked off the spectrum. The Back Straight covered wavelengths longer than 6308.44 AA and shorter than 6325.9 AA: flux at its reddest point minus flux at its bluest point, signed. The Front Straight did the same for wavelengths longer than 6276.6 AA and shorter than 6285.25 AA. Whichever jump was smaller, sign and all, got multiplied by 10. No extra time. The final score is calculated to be 22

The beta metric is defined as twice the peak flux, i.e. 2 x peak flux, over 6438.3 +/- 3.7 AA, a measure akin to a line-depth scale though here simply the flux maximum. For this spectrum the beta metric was 115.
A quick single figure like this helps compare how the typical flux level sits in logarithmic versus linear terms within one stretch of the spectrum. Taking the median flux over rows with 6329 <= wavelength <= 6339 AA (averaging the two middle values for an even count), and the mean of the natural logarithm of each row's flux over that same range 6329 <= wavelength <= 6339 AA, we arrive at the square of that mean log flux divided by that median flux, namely 0.297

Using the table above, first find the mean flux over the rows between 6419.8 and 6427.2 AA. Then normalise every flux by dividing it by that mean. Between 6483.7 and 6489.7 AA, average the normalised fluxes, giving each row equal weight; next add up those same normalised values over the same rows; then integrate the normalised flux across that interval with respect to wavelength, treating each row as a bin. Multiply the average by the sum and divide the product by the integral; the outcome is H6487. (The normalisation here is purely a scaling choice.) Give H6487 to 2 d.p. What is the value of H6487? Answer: 0.62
